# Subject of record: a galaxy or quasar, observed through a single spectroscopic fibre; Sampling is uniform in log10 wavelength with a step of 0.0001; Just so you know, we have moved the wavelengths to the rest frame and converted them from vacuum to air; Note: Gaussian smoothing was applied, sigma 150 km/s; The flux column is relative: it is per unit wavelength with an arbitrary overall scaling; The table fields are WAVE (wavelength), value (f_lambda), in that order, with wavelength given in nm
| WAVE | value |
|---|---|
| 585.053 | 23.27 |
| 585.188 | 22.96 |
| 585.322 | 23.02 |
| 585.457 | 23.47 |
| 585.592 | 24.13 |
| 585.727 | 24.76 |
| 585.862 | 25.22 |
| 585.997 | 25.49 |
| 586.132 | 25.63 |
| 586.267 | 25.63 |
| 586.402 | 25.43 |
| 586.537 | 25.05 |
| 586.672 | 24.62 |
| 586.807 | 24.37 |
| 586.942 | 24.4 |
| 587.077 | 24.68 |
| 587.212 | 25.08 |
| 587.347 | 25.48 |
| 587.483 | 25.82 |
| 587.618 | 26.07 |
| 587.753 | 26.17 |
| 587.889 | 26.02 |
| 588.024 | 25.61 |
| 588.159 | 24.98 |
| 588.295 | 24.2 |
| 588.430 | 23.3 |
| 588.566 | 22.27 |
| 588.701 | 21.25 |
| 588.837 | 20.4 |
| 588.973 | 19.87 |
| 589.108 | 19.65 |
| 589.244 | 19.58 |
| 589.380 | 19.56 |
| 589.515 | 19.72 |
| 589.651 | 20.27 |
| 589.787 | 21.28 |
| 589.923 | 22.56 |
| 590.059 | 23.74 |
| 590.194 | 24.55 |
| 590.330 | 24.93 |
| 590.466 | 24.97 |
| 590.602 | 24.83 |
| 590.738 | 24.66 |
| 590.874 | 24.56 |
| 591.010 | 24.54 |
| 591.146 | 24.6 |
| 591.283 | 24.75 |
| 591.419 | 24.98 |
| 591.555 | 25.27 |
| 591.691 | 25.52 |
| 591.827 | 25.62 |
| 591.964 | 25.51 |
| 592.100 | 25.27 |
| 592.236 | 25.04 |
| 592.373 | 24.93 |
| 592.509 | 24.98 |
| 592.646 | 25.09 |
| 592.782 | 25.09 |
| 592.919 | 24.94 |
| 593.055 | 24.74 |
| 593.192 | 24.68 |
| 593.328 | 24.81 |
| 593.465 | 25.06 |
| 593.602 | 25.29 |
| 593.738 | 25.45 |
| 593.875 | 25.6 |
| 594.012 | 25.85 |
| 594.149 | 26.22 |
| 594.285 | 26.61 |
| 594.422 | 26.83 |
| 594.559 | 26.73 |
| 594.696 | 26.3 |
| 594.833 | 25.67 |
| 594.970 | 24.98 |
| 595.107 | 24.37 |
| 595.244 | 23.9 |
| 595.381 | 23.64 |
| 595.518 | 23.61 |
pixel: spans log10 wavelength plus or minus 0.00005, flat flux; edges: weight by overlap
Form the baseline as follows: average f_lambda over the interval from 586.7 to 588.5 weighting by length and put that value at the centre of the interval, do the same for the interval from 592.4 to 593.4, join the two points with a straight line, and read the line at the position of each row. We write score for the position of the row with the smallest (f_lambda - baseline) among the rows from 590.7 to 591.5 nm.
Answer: 591.010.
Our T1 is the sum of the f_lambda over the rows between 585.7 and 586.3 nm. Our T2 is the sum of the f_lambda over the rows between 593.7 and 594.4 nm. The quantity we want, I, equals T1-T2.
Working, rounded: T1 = 127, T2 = 130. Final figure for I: -3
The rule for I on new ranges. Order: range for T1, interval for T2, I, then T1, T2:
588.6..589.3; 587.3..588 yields -29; 101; 130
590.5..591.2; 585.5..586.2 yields -2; 123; 125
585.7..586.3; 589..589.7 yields 28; 127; 99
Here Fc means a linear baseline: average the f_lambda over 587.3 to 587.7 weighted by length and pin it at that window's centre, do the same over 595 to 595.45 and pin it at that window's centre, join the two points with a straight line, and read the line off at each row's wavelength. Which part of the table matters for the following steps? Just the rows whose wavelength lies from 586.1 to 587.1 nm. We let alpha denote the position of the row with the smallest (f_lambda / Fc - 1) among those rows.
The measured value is 586.807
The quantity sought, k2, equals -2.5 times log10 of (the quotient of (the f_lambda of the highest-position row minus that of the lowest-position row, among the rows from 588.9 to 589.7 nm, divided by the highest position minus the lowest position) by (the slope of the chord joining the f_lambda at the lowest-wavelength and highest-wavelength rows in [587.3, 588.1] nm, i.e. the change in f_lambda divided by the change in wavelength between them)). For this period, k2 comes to -1.2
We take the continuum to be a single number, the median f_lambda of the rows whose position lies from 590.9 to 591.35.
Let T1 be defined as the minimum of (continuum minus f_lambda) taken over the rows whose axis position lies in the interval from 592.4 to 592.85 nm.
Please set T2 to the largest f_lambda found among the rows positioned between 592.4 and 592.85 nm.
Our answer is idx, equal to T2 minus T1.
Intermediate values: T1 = -0.5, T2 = 25.09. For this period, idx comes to 25.6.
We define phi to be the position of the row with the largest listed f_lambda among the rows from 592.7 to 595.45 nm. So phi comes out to 594.422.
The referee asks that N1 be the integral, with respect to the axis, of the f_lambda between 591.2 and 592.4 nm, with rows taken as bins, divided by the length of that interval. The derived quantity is 25.2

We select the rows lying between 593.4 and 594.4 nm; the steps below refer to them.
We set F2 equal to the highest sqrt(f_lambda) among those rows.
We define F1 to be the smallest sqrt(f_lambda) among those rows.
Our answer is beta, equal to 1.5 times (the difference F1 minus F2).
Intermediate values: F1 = 5.01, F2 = 5.16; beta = -0.23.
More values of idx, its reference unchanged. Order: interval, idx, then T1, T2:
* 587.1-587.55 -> 27.0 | -1.2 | 25.82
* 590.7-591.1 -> 24.7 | -0.1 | 24.66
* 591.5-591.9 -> 26.6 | -1.0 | 25.62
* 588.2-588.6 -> 23.8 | 0.4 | 24.2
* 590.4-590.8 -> 25.3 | -0.4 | 24.97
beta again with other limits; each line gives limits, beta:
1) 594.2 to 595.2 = -0.36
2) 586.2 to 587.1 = -0.19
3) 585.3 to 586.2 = -0.40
